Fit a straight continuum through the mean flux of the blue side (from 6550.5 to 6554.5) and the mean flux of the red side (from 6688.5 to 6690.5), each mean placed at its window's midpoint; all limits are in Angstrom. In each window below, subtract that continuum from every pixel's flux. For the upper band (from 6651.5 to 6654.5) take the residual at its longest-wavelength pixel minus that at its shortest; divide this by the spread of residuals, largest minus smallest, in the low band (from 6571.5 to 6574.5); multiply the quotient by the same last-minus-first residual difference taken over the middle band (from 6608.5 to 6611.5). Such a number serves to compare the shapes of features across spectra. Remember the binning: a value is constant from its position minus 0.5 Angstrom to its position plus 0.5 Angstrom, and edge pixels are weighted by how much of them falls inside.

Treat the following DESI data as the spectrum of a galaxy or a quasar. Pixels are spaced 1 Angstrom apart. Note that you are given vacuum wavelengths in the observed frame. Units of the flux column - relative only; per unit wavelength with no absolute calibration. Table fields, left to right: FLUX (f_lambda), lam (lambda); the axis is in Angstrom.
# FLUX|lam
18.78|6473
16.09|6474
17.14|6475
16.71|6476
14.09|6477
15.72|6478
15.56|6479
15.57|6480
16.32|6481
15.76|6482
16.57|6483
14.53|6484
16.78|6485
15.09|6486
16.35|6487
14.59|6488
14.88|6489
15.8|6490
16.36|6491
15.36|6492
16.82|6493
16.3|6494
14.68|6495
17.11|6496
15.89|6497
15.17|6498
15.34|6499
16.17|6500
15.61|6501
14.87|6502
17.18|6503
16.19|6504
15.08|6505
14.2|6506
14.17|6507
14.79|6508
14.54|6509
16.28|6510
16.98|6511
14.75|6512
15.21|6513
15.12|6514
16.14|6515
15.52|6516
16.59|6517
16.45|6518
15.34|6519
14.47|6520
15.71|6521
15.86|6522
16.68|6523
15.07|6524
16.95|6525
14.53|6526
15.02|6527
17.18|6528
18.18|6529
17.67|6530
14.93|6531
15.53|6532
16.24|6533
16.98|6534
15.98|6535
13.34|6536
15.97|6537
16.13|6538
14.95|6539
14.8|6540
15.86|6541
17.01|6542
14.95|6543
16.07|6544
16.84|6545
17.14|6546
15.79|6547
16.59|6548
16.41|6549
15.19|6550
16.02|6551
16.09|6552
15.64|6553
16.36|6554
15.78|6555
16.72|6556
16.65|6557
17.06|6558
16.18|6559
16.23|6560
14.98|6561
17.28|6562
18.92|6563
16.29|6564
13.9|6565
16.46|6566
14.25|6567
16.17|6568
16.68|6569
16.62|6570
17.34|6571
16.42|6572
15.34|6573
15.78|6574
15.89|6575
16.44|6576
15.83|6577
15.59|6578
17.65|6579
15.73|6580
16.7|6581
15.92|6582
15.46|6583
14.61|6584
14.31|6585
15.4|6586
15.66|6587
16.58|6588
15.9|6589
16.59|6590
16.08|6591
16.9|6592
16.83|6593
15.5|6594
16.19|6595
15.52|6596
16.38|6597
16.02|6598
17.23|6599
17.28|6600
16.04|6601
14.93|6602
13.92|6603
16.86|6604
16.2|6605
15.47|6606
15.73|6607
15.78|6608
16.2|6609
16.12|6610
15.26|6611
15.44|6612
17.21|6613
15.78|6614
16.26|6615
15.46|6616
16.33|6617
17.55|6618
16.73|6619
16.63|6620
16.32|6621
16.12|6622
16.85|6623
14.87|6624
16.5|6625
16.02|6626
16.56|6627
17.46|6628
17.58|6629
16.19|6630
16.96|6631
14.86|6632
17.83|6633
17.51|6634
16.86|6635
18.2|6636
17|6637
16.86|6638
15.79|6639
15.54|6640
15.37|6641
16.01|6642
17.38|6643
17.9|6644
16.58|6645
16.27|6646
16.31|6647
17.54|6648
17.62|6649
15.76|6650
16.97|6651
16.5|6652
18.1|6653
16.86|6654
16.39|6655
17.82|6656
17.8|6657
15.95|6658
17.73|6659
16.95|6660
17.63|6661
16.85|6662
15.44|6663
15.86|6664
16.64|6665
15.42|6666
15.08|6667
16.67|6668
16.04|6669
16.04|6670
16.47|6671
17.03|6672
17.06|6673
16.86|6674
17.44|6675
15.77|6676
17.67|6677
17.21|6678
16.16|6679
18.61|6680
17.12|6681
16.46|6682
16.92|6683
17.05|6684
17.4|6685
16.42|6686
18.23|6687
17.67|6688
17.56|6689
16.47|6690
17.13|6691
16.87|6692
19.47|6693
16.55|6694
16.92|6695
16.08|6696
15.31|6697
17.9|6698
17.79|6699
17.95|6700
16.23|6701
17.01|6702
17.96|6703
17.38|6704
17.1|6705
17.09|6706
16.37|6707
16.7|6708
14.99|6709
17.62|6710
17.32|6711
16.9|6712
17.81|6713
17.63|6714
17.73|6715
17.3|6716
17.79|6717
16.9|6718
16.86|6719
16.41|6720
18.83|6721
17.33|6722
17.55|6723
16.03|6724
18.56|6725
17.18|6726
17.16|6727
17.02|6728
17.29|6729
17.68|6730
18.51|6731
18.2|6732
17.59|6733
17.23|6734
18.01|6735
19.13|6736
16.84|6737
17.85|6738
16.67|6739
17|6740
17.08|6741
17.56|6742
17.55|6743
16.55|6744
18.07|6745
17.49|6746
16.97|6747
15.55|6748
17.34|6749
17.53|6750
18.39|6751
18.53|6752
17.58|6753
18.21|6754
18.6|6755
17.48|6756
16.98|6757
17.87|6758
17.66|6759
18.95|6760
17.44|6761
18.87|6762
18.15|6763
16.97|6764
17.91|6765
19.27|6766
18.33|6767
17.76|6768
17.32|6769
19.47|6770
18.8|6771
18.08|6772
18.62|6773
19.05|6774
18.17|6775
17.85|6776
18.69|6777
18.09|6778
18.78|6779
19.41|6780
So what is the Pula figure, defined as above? -0.3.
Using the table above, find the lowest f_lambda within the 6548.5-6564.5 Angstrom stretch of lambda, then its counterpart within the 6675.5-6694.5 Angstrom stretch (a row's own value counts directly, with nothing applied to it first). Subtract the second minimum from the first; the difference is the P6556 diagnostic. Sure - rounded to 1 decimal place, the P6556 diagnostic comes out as -0.8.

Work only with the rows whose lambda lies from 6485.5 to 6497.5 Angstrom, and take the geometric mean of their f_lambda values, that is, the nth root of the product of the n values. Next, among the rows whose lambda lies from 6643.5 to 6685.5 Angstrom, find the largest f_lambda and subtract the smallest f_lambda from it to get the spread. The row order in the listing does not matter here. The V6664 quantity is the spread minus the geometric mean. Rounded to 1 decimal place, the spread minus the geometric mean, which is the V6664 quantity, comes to -12.2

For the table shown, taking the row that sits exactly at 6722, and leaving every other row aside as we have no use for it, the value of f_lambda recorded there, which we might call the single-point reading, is 17.33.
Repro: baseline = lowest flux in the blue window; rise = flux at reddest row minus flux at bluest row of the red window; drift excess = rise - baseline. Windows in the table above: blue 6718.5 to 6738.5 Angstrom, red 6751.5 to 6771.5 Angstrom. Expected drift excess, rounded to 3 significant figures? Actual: -15.8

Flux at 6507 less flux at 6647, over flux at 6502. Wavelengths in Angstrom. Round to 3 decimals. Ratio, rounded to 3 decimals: -0.144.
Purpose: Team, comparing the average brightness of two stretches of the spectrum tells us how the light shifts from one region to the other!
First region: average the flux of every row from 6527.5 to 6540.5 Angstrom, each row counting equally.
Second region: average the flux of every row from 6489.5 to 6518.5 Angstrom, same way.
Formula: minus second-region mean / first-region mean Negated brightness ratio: -0.980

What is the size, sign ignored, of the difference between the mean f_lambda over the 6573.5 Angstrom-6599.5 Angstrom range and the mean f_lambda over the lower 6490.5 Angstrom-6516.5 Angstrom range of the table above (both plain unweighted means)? 0.42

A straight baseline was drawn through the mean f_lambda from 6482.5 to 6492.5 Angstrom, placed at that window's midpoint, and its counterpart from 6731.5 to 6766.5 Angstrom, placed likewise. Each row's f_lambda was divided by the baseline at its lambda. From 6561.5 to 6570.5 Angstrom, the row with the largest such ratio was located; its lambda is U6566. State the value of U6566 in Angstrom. 6563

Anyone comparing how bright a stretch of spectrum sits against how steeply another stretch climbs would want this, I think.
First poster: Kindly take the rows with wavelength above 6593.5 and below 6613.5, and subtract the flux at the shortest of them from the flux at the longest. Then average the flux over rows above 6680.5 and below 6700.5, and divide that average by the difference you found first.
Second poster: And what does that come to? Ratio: 10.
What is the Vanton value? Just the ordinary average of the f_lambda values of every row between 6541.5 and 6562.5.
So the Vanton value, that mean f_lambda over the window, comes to 16.2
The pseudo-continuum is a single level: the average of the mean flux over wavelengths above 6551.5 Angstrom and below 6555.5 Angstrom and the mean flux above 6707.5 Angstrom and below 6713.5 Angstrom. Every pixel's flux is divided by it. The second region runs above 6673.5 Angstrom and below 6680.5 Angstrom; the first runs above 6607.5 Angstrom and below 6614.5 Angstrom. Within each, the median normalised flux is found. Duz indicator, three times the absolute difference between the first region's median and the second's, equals 0.26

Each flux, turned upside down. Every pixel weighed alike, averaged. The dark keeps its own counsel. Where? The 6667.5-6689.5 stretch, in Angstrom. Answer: 0.0589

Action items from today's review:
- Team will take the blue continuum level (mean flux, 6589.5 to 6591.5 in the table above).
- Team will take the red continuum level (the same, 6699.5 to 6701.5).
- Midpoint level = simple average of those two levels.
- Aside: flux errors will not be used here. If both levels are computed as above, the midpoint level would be 16.7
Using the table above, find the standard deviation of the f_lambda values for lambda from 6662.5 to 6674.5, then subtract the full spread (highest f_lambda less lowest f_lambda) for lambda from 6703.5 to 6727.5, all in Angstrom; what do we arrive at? -3.2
